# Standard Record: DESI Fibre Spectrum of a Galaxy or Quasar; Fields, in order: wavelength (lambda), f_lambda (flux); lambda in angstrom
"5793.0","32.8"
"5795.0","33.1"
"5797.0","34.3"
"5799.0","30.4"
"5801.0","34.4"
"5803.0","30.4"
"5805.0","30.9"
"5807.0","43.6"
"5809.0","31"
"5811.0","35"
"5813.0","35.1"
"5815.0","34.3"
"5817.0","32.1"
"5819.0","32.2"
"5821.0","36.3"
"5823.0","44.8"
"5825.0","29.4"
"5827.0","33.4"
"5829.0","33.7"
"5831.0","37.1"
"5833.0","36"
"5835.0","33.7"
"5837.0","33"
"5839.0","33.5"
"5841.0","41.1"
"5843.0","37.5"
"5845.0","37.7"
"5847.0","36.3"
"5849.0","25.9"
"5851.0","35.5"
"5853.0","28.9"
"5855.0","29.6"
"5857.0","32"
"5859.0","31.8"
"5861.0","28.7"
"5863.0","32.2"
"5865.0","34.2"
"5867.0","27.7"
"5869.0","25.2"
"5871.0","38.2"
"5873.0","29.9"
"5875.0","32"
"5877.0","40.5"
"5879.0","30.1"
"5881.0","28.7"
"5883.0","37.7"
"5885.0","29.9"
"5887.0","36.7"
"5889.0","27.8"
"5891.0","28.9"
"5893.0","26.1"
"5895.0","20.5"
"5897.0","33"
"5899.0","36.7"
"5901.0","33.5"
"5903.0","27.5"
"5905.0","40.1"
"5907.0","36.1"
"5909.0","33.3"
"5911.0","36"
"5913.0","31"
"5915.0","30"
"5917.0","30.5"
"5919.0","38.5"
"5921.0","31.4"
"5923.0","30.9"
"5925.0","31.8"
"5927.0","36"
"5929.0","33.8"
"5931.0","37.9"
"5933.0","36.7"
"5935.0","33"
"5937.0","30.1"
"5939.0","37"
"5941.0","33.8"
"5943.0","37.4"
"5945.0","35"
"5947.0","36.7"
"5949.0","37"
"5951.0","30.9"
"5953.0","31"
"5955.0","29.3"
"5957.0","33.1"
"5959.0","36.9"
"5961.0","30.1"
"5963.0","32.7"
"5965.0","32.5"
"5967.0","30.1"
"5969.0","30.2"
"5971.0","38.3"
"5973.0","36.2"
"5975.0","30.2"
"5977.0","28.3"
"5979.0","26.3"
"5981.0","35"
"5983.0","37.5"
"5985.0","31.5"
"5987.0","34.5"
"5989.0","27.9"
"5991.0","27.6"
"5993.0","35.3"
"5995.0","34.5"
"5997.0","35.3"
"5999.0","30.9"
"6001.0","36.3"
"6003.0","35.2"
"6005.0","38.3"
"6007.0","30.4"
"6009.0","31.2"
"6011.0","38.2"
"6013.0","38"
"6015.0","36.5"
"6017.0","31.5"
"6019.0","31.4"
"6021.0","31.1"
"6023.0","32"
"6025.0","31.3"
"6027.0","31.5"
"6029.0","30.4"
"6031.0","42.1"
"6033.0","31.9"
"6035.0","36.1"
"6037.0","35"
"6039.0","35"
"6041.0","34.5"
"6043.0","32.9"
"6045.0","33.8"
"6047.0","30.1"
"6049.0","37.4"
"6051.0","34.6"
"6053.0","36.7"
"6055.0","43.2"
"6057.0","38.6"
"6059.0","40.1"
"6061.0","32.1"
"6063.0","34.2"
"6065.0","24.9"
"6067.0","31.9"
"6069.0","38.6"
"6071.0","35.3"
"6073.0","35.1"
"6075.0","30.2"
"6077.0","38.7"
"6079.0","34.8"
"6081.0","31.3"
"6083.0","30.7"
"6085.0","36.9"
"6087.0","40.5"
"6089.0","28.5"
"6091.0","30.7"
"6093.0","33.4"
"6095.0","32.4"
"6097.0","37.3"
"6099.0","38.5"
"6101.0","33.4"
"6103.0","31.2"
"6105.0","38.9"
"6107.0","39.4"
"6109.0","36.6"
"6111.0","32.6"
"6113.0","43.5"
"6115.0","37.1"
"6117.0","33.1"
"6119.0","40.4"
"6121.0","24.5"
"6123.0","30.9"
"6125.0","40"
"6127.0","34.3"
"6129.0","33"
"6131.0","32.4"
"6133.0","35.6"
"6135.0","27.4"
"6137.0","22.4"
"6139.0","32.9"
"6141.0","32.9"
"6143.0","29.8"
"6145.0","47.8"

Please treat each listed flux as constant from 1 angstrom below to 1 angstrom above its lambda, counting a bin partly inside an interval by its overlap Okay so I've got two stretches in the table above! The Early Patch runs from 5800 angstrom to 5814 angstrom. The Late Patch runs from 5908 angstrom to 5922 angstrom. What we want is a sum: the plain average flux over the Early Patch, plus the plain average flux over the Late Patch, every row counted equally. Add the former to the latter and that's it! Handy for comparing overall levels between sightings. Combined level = 67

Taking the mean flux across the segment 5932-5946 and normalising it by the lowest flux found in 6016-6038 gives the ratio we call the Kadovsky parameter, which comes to 1.14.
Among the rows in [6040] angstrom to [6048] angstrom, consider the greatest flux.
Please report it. 34.5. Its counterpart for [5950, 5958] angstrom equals 33.1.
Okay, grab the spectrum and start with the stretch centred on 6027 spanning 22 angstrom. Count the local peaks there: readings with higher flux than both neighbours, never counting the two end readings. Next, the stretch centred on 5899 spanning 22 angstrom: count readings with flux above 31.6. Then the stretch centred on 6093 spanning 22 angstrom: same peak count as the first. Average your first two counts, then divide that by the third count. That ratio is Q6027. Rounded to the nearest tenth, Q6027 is 1.7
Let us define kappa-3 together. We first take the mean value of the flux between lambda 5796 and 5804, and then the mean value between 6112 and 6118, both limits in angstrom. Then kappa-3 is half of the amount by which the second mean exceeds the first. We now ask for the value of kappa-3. 2.8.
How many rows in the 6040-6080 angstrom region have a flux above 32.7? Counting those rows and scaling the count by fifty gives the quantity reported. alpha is 750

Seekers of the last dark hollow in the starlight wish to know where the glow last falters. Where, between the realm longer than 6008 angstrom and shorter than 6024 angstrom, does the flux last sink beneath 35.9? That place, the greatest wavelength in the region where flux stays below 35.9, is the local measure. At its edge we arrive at 6023.0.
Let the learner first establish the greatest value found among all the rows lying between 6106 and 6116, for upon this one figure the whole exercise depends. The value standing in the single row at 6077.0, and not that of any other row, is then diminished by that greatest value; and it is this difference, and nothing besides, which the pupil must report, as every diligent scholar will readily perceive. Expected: -5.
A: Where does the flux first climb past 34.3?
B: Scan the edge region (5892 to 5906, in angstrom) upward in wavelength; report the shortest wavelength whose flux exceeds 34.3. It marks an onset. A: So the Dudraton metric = 5899.0 angstrom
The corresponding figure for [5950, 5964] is 5959.0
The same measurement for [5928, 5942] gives 5931.0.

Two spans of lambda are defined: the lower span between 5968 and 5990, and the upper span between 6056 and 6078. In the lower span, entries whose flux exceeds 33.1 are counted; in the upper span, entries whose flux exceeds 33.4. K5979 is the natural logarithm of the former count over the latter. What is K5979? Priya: -0.34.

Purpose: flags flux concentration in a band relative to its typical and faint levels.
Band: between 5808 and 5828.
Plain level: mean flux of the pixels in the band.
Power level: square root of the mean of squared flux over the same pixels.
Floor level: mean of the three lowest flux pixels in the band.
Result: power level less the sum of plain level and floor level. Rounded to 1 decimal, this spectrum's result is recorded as -30.6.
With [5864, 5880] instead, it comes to -27.2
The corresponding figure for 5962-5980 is -28.0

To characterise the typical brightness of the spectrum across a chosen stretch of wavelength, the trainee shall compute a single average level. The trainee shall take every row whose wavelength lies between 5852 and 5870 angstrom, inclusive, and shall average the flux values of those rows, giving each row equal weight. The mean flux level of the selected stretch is 30.0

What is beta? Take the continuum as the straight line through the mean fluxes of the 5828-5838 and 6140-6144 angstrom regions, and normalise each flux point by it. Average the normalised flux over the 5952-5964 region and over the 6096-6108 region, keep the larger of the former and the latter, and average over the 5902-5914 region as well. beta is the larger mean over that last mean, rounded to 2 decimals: 1.14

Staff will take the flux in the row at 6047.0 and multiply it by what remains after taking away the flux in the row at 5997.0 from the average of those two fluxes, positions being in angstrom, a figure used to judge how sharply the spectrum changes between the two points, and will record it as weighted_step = -78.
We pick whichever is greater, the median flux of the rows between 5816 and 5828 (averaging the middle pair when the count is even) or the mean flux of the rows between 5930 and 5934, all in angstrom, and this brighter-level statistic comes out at 37.3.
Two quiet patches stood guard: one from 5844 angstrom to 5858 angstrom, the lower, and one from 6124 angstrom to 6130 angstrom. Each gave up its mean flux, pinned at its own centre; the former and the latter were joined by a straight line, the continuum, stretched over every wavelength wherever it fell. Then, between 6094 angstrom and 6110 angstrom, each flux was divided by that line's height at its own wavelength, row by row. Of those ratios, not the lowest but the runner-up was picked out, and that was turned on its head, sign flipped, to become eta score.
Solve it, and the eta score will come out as -0.92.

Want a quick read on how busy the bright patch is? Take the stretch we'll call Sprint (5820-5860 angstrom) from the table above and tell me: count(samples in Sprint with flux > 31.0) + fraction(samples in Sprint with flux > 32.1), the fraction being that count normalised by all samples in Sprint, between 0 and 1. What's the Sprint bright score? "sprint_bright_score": 16.7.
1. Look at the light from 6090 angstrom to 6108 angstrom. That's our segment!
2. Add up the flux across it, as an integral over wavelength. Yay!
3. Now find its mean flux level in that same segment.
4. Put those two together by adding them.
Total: 665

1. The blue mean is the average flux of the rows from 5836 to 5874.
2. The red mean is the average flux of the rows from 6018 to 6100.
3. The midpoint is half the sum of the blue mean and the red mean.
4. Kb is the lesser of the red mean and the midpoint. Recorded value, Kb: 33.4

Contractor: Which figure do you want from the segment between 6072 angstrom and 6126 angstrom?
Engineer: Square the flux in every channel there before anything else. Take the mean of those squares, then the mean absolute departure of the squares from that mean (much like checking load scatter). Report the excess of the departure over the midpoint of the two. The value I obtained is -487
